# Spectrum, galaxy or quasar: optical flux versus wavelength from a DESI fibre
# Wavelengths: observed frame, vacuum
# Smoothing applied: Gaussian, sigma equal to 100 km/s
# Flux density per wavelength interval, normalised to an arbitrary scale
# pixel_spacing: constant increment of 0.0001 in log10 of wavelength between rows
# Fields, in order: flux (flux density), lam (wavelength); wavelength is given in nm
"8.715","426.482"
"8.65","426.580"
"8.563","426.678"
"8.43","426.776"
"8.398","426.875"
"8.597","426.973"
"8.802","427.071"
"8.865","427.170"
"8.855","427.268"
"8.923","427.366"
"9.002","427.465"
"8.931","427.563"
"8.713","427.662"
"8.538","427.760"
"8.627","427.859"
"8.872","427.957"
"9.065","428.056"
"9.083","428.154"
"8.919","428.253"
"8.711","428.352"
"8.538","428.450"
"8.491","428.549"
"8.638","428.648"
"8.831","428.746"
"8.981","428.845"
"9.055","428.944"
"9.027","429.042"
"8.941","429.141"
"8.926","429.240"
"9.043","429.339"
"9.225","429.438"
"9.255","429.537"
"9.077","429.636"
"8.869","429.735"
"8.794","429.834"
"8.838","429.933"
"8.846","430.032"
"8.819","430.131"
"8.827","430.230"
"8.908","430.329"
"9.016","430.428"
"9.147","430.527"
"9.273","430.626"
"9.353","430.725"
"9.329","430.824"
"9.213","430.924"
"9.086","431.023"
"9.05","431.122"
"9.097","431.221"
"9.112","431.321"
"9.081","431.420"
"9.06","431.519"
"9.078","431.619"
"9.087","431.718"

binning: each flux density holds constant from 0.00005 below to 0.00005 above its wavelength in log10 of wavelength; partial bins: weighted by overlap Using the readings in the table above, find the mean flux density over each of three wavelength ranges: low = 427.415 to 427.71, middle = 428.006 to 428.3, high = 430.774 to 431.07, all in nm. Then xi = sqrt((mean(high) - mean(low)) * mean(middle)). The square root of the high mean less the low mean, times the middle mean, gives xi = 1.7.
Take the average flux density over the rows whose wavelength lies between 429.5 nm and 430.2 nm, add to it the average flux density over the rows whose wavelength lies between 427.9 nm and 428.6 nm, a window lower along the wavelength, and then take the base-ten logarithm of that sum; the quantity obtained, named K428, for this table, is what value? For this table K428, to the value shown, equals 1.25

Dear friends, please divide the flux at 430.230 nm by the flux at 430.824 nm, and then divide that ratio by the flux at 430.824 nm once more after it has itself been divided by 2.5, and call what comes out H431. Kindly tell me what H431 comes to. 0.254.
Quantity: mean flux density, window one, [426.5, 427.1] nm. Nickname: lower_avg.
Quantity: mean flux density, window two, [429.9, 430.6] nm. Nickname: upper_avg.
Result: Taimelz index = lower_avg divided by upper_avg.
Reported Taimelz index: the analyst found 0.96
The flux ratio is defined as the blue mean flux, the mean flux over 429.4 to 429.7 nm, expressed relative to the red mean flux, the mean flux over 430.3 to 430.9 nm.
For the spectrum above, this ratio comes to 1.00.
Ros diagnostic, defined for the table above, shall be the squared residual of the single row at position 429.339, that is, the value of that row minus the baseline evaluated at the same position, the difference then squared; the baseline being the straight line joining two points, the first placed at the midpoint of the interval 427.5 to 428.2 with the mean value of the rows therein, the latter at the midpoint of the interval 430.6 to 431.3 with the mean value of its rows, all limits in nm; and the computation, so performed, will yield 0.00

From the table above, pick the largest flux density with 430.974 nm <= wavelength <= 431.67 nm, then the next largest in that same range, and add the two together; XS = 18.2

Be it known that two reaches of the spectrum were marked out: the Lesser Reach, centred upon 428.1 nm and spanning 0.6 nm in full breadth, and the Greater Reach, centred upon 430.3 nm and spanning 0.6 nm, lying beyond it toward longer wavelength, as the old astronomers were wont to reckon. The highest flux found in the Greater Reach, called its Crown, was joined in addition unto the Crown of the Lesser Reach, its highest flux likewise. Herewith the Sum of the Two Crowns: 18.2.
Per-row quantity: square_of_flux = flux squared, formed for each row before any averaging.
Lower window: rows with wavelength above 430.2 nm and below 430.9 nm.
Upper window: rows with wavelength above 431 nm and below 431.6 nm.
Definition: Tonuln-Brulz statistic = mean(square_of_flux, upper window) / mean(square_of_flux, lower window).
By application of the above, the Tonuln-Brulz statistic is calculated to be 0.99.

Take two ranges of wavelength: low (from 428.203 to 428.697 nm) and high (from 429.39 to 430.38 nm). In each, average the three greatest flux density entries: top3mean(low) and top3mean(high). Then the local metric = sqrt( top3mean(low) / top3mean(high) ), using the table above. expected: 0.976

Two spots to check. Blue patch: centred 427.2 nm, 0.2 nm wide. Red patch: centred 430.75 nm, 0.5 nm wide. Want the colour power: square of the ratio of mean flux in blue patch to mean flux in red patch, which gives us 0.91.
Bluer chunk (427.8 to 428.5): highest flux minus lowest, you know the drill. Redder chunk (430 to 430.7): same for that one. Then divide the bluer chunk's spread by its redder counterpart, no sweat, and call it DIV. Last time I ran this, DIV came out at 1.2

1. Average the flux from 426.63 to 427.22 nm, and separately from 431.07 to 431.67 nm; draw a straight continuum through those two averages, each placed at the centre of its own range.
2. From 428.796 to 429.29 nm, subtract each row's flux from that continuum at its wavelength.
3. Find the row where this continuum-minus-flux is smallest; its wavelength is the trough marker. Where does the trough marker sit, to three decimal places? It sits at 428.944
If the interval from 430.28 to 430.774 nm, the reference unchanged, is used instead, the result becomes 430.725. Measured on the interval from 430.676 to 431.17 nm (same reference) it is 430.725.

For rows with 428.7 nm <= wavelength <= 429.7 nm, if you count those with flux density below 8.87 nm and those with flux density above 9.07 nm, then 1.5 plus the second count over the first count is 4.50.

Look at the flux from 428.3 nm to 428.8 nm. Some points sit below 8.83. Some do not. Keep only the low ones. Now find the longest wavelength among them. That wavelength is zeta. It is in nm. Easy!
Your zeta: 428.648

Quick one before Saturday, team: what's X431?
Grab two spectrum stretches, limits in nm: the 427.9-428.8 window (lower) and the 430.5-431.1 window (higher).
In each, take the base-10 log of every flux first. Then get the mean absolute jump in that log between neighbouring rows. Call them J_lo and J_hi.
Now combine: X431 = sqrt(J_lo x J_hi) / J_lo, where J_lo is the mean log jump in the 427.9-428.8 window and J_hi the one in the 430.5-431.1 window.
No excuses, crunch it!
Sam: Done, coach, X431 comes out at 0.8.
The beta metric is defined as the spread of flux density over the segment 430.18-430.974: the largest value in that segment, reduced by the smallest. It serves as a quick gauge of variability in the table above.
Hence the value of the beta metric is 0.53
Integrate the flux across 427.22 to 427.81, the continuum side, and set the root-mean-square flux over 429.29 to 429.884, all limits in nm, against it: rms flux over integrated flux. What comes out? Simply 1.74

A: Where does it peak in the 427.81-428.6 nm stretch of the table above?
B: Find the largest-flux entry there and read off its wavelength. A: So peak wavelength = 428.154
